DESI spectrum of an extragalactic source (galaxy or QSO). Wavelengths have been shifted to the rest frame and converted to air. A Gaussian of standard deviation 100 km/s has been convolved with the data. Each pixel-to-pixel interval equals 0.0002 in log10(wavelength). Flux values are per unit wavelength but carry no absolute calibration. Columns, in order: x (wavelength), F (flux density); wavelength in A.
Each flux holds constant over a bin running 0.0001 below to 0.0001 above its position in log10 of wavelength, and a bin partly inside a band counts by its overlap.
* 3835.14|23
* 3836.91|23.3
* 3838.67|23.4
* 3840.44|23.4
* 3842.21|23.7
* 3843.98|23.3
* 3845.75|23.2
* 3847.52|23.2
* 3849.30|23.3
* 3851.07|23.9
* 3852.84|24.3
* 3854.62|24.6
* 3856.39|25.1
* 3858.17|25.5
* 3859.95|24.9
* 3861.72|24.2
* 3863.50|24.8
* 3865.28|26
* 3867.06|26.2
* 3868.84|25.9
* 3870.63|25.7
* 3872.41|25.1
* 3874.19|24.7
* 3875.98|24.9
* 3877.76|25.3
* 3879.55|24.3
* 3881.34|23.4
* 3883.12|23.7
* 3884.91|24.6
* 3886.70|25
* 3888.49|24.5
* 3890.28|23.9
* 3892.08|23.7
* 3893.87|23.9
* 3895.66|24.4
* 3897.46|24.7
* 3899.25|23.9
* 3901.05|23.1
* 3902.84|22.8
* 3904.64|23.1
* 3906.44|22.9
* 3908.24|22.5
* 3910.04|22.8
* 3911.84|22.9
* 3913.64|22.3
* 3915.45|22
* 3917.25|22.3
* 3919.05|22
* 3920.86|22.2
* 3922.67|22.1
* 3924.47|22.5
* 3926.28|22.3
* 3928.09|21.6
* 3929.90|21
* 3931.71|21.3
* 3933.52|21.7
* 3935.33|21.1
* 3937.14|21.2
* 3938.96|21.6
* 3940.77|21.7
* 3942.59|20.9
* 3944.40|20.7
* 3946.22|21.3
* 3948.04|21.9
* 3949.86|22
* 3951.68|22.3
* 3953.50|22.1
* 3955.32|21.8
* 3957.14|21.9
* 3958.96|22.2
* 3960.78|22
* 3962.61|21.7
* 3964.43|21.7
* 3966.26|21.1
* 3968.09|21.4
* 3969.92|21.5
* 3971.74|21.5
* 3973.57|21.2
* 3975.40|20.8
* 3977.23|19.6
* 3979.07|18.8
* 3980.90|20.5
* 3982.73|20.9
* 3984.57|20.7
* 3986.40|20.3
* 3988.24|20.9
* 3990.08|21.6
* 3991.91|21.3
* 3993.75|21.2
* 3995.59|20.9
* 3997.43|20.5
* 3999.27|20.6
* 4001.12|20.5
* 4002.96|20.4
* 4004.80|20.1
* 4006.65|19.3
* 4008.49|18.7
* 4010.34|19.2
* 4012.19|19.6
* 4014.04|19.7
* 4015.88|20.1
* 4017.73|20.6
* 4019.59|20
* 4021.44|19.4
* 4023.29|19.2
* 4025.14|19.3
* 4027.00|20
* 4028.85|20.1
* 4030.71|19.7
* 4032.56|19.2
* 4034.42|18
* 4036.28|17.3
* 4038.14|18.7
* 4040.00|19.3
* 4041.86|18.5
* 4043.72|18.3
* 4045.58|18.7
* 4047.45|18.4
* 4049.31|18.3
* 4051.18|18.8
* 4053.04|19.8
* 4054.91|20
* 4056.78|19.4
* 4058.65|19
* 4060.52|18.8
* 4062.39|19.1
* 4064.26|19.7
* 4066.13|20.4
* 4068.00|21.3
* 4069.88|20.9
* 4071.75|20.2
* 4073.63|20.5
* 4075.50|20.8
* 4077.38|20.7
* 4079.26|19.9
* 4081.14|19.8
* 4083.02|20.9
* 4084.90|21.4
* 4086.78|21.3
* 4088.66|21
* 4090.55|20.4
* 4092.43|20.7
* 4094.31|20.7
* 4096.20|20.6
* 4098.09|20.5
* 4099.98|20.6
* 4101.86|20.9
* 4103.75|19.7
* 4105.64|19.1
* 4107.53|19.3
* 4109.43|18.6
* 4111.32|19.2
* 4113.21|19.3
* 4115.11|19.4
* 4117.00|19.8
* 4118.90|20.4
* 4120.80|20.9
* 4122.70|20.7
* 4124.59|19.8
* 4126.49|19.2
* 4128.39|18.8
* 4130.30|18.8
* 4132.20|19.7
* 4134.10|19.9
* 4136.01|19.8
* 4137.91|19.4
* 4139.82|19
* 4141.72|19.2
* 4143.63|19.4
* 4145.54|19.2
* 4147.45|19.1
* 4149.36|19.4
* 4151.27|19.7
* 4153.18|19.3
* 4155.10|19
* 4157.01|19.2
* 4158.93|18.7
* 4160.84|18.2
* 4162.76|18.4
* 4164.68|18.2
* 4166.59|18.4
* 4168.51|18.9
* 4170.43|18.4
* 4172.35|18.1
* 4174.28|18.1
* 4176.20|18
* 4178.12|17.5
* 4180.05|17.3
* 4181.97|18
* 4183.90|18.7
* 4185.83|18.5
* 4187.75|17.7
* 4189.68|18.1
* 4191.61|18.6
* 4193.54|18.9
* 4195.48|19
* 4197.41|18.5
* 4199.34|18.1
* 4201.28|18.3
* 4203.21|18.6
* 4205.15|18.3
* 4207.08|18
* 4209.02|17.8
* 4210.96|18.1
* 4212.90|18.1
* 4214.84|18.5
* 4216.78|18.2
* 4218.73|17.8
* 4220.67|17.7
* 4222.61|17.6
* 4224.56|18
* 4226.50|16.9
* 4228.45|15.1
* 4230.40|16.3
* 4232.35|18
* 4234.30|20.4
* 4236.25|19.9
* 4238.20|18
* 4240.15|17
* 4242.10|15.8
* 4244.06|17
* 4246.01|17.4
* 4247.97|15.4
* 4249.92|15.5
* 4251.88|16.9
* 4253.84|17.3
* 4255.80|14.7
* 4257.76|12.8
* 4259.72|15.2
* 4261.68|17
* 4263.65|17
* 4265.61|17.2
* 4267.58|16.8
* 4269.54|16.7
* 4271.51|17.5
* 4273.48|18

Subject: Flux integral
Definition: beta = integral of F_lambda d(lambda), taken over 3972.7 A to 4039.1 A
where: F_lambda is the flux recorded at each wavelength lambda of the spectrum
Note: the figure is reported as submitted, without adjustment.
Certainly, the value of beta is 1326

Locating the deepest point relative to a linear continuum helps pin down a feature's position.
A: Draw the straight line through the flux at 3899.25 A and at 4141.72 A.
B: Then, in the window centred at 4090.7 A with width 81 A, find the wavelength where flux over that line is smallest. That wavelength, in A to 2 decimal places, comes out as 4051.18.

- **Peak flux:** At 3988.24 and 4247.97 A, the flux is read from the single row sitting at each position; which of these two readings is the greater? 21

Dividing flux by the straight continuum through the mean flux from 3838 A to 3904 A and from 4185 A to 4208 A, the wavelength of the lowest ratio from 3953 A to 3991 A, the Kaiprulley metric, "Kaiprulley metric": 3979.07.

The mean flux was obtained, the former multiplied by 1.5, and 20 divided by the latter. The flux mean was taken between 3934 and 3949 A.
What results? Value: 0.626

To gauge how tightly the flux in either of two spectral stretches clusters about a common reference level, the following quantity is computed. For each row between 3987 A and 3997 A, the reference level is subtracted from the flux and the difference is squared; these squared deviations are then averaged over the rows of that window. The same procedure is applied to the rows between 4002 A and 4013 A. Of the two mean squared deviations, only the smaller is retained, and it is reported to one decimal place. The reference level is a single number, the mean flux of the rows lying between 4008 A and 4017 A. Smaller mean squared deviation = 0.3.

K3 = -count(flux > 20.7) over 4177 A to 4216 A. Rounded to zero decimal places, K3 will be 0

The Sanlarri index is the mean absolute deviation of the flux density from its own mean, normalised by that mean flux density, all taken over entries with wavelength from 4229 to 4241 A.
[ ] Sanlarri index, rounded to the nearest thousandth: 0.069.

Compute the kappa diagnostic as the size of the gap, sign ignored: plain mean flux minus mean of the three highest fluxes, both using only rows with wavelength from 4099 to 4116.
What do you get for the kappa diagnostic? 0.83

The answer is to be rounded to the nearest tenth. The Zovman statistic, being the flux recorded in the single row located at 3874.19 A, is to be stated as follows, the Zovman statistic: 24.7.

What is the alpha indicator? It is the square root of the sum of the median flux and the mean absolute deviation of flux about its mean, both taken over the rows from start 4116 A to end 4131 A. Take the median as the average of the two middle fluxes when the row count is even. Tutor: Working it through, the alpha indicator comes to 4.5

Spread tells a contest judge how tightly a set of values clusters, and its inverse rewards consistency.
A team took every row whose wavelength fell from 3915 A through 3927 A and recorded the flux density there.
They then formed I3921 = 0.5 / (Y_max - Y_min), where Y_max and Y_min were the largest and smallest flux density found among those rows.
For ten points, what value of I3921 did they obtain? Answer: 1.00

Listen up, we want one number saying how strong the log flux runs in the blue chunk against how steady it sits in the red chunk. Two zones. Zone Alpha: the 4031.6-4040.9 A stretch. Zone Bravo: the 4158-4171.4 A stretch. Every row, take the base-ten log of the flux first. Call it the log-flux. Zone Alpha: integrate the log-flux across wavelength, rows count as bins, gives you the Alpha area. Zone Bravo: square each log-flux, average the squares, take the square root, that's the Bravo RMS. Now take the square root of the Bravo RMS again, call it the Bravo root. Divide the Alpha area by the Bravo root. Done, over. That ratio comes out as 10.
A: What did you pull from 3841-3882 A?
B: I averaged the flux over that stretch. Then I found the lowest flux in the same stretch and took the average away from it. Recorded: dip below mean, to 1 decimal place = -1.4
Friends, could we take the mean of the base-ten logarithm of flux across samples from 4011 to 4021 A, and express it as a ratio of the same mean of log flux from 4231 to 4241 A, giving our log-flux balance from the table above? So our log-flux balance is 1.02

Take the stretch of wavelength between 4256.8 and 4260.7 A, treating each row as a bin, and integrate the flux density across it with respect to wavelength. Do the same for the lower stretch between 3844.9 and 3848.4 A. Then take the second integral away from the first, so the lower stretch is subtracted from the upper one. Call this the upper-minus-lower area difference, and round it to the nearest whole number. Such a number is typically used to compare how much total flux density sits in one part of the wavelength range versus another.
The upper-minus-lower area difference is -27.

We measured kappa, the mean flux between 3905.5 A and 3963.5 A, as 22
